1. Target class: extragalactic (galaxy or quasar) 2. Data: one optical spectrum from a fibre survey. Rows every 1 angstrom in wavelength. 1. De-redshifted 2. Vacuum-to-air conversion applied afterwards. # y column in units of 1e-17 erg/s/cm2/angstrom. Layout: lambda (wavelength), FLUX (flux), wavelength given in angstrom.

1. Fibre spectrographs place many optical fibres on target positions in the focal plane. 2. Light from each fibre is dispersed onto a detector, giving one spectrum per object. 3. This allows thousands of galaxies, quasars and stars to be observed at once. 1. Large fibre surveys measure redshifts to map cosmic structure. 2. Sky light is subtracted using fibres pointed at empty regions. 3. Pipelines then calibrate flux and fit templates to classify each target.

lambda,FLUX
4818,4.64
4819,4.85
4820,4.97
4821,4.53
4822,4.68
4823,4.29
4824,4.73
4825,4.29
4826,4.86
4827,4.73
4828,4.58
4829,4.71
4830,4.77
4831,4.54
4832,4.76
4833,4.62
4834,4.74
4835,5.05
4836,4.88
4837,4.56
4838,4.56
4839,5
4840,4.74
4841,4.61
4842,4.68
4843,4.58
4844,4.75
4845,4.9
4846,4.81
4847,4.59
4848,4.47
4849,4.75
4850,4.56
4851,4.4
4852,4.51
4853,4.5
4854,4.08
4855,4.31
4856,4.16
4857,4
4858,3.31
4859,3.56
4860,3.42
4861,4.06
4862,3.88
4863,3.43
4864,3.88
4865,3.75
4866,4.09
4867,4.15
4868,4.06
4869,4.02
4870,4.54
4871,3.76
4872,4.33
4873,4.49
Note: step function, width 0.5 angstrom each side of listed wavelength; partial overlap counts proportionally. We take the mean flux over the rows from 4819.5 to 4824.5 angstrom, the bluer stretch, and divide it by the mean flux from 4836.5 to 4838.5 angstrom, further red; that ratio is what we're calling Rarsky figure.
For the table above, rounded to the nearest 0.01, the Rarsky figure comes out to 1.02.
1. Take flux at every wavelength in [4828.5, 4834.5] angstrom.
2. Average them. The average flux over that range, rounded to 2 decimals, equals 4.69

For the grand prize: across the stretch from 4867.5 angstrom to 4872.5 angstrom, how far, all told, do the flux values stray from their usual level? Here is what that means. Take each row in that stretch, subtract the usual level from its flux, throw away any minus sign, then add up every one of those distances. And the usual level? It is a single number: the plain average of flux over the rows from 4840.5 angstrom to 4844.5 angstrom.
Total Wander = 2.6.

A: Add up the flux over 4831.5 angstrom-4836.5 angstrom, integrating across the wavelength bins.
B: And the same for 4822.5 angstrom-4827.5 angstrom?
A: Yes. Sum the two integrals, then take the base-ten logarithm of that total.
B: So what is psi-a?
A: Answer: 1.67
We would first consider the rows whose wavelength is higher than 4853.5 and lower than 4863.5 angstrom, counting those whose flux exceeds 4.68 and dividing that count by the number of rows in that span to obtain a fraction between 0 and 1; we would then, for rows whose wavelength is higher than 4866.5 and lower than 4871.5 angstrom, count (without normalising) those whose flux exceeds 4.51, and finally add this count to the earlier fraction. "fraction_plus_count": 1.0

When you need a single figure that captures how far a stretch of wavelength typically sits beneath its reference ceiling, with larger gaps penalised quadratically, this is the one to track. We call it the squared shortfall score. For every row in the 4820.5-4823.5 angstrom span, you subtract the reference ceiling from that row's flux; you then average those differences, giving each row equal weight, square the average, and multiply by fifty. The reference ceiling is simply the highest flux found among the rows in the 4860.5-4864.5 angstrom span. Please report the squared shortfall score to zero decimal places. 10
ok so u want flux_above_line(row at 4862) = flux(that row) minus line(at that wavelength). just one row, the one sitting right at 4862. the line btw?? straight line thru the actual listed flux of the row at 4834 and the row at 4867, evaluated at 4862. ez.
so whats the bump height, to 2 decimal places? -0.36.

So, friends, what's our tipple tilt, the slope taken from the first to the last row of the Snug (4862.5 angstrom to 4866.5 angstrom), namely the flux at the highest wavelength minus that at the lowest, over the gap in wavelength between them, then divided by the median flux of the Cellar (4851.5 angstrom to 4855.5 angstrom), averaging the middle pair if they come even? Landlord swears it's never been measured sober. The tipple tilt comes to 0.050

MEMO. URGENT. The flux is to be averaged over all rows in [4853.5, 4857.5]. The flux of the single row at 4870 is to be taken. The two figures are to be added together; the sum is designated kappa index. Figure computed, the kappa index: 8.68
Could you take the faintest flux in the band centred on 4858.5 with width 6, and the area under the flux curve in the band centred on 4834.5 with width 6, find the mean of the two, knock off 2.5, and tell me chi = 13.5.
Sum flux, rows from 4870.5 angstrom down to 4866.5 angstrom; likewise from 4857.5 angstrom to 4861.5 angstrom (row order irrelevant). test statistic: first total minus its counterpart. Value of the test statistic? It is 2.4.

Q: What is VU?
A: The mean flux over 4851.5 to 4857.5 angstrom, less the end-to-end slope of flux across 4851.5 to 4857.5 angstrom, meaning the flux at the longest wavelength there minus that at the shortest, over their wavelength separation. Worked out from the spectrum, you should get 4.36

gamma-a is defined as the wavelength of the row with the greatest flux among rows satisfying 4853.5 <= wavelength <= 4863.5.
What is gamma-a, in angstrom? 4855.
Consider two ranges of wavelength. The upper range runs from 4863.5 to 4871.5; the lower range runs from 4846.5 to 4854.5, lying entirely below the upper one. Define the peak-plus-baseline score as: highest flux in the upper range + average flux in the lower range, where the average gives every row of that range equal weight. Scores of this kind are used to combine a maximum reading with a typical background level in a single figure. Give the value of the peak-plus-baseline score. 9.02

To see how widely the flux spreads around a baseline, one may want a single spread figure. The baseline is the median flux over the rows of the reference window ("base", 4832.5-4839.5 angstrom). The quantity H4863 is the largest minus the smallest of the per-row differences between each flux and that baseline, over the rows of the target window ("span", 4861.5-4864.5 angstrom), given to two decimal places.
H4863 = 0.45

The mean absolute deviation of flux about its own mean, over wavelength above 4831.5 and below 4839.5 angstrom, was 0.15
